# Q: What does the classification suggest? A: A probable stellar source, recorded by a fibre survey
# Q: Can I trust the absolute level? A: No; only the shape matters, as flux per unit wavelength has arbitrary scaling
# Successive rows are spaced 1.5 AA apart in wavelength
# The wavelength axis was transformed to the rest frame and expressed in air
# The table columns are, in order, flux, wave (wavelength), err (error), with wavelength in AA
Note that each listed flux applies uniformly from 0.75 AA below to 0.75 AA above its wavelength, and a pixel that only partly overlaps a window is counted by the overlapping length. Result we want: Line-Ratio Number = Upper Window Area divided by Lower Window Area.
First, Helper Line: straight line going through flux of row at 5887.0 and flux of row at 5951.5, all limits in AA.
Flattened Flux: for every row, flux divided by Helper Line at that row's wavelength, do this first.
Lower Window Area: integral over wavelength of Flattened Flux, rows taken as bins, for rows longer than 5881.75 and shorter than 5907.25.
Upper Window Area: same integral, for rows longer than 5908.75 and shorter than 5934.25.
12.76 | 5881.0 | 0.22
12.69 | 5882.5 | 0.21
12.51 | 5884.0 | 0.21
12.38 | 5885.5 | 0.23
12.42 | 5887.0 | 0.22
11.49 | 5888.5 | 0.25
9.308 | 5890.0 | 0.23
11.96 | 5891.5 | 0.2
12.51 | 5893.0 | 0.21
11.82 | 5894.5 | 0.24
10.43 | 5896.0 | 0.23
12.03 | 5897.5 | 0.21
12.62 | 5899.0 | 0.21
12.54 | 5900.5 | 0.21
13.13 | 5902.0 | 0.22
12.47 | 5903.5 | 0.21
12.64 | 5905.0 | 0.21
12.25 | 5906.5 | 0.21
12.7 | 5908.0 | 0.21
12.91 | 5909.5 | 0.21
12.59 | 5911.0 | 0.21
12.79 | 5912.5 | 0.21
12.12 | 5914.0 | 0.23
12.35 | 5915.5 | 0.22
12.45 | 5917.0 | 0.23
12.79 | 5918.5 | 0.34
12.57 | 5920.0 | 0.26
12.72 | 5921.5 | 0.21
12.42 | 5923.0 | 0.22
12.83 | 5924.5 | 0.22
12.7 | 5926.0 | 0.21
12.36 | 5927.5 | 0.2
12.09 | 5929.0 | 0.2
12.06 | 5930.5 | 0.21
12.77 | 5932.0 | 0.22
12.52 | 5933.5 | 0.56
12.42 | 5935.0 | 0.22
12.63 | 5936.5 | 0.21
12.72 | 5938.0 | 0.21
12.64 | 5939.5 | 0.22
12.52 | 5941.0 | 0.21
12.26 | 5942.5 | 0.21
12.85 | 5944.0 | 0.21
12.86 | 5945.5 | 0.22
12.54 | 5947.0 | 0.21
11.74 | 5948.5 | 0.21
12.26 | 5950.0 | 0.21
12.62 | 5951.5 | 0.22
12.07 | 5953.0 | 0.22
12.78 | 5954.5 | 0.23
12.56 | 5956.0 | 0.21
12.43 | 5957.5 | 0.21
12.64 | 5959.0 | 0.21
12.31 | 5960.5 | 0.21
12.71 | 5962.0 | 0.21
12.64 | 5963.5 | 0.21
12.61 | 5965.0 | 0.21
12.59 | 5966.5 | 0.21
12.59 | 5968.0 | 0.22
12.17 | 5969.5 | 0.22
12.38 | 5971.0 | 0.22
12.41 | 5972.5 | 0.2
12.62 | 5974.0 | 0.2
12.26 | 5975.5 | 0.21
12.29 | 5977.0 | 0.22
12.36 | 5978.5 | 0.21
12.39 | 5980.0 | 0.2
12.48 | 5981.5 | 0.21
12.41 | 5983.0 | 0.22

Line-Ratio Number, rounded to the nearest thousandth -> 1.031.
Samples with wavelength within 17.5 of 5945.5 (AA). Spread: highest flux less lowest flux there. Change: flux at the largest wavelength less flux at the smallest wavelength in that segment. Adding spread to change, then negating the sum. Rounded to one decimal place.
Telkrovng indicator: -1.7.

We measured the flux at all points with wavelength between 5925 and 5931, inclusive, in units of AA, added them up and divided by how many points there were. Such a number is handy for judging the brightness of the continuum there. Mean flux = 12.3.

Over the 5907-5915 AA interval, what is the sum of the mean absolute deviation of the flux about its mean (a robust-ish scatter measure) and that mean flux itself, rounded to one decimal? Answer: 12.8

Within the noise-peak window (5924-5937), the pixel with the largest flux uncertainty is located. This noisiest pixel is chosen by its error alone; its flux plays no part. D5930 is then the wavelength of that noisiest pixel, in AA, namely 5933.5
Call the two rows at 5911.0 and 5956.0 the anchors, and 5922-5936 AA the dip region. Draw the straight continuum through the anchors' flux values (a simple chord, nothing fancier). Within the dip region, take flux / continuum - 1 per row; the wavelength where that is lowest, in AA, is 5930.5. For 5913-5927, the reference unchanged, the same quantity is 5914.0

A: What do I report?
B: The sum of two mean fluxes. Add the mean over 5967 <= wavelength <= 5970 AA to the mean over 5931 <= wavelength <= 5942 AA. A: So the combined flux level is 25.0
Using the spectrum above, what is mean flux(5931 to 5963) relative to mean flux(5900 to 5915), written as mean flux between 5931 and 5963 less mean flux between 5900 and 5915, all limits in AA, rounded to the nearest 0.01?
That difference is -0.10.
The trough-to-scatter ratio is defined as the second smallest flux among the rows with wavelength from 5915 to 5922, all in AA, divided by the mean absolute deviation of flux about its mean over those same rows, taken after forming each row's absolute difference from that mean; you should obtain 87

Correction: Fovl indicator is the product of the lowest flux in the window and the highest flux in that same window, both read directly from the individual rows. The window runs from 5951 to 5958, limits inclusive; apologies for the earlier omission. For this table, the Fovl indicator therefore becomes 154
